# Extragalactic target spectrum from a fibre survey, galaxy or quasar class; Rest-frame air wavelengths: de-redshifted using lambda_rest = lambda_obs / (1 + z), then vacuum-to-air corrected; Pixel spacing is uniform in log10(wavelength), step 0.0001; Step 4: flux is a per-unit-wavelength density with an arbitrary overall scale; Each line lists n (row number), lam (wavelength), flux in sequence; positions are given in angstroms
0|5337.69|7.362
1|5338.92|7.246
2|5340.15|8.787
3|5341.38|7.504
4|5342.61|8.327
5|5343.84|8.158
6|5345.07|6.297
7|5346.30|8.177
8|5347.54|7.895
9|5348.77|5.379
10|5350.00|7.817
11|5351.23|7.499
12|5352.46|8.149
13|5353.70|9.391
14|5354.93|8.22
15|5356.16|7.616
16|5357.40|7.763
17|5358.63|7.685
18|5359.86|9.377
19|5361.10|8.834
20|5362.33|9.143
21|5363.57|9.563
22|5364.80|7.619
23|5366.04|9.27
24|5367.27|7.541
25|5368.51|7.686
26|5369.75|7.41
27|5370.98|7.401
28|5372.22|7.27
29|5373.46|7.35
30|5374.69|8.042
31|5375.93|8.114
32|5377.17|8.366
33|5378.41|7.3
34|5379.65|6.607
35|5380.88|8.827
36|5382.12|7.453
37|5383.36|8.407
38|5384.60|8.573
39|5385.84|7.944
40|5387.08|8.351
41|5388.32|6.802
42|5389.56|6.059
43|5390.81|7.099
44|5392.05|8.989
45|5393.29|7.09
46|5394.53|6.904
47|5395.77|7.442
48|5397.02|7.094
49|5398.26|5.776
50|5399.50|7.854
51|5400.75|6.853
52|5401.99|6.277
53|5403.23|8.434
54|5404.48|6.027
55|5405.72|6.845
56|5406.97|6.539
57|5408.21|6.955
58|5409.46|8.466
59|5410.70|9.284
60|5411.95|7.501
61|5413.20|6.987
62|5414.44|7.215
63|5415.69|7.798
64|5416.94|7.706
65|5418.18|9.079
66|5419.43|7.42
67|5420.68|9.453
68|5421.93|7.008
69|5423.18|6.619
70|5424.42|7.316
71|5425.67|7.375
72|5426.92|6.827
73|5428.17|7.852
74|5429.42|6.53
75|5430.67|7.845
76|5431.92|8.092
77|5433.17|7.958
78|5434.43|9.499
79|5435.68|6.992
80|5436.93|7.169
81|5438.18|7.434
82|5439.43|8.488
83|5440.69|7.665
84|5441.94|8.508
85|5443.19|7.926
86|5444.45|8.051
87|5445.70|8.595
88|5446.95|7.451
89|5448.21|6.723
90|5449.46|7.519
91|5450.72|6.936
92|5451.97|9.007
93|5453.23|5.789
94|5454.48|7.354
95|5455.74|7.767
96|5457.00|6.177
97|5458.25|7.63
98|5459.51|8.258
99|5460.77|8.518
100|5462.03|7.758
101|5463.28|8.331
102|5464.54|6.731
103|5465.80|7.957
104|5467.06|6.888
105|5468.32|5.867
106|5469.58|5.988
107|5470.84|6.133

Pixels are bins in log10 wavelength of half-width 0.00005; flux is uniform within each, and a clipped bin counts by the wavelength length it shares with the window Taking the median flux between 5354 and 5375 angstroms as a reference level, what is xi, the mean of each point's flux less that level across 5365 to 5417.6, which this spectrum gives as -0.16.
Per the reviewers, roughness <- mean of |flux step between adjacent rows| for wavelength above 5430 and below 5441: 0.84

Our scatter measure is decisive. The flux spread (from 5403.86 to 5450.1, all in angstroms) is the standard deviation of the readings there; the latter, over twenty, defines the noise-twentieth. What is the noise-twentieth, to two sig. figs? 0.042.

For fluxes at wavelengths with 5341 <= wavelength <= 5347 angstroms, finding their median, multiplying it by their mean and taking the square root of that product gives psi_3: 7.92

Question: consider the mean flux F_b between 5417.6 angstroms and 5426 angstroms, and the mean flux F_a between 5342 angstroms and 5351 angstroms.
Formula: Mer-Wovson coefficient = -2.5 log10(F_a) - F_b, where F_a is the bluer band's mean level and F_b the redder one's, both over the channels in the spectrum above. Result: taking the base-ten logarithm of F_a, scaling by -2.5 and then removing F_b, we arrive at -9.9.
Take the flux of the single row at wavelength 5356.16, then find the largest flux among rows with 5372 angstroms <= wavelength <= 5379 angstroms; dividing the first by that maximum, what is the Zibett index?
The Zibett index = 0.91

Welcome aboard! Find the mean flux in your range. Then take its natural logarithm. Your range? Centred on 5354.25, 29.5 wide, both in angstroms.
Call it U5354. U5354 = 2.09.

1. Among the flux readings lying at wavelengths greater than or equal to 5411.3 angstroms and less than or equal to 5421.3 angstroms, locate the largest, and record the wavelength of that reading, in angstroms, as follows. 5420.68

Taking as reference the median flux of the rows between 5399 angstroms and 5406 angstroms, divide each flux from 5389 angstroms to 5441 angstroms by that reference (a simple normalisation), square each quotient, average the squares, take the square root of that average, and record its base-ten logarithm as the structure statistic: 0.041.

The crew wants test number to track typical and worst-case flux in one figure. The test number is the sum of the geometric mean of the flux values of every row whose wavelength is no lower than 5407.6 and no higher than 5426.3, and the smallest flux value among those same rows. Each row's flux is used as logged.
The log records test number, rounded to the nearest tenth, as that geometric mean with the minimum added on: 14.3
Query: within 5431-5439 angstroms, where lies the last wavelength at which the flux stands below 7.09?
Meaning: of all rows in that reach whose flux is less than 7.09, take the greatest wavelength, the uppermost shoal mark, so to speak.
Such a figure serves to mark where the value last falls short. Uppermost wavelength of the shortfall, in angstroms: 5435.68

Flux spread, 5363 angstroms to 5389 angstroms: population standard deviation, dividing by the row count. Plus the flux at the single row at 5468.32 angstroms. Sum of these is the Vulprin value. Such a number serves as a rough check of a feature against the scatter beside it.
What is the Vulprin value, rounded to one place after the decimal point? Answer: 6.6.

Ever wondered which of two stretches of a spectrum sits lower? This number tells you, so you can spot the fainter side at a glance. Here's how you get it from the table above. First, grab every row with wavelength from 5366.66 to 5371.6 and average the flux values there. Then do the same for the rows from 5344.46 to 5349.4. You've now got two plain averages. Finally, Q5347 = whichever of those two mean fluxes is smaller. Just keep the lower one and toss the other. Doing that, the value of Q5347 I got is 6.9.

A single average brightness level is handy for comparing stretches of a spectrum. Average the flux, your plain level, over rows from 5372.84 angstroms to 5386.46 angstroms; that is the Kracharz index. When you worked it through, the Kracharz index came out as 7.91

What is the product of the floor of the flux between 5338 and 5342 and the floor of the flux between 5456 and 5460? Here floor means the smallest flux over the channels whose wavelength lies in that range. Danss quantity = 44.8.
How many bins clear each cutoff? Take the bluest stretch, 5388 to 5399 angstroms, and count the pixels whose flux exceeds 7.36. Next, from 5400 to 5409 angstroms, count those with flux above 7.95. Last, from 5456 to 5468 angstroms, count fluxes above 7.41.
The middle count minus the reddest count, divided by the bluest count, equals -2.5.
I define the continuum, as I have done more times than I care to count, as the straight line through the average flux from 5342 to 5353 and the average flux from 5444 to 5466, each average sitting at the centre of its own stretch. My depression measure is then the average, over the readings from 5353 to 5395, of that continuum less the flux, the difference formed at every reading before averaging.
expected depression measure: -0.41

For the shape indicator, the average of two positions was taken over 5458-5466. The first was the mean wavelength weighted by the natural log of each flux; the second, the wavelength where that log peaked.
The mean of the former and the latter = 5461.4 angstroms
